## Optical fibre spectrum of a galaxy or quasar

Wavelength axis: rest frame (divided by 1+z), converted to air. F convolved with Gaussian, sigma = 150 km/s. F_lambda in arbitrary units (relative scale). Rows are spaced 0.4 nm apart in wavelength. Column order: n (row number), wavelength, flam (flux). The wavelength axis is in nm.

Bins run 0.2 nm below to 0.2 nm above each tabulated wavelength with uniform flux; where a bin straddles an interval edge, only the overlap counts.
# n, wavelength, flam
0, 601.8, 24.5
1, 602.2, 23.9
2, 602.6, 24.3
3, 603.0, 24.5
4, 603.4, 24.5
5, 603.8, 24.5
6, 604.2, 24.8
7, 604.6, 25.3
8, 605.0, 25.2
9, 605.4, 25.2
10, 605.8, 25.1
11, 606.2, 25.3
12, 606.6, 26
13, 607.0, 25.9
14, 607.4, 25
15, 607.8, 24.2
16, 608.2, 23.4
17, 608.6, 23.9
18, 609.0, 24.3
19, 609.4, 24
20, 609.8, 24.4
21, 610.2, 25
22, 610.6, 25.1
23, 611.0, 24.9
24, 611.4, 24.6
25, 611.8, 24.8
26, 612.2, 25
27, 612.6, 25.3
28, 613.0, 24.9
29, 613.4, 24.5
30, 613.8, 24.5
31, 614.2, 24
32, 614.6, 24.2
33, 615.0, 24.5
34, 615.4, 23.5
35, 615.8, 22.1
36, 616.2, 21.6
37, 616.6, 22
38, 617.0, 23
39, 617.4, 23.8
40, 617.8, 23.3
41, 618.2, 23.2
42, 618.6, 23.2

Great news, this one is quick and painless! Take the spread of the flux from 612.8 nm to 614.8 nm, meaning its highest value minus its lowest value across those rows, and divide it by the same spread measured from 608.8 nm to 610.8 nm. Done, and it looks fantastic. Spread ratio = 0.8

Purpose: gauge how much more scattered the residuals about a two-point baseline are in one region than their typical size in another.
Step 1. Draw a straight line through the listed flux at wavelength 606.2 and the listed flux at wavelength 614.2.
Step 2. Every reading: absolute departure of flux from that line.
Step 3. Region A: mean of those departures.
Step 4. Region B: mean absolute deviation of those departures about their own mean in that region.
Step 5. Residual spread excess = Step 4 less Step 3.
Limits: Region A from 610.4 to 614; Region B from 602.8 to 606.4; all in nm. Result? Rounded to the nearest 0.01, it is -0.06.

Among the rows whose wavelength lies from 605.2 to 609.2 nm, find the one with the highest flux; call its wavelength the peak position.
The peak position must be 606.6 nm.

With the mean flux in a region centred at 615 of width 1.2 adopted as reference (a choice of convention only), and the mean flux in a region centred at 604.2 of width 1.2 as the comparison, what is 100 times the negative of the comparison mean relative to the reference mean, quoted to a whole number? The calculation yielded -103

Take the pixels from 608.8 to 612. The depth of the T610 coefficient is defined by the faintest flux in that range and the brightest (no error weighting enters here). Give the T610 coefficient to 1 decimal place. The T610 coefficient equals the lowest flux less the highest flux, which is -1.1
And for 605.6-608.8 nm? -2.6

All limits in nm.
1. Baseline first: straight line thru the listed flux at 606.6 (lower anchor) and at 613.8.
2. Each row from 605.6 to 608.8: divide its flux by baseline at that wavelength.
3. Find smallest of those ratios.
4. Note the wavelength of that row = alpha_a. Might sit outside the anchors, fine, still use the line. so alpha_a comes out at 608.2 nm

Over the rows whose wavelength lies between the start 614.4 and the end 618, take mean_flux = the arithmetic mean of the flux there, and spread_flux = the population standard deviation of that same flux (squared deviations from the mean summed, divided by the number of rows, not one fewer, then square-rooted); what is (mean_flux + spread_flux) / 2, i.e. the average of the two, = 12.04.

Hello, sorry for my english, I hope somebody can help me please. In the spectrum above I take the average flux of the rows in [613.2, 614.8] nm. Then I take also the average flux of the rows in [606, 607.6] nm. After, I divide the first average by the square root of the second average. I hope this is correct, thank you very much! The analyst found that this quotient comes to 4.81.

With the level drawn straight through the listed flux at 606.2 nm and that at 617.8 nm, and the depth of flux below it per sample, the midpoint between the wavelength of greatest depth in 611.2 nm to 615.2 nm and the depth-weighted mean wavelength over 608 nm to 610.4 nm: 611.39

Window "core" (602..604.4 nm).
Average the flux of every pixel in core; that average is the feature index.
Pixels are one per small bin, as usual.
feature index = 24.4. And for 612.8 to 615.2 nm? 24.4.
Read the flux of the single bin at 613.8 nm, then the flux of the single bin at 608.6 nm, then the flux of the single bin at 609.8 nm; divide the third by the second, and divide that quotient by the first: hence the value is 0.0417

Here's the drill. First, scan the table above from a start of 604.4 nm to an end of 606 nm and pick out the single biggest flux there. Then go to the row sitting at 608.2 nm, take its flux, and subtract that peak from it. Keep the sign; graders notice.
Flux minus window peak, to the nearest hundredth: -1.90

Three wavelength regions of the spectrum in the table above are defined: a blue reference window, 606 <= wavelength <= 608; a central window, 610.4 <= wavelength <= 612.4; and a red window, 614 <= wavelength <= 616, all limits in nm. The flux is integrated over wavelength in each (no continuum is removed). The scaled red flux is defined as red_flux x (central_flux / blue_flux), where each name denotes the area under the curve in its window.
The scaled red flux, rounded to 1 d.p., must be 46.6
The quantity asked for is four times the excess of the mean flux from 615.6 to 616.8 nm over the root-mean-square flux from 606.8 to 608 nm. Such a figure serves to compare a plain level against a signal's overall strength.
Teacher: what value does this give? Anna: -13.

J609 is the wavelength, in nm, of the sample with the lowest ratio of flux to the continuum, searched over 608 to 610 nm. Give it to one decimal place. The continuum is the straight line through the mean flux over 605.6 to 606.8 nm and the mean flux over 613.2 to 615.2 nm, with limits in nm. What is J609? 608.2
